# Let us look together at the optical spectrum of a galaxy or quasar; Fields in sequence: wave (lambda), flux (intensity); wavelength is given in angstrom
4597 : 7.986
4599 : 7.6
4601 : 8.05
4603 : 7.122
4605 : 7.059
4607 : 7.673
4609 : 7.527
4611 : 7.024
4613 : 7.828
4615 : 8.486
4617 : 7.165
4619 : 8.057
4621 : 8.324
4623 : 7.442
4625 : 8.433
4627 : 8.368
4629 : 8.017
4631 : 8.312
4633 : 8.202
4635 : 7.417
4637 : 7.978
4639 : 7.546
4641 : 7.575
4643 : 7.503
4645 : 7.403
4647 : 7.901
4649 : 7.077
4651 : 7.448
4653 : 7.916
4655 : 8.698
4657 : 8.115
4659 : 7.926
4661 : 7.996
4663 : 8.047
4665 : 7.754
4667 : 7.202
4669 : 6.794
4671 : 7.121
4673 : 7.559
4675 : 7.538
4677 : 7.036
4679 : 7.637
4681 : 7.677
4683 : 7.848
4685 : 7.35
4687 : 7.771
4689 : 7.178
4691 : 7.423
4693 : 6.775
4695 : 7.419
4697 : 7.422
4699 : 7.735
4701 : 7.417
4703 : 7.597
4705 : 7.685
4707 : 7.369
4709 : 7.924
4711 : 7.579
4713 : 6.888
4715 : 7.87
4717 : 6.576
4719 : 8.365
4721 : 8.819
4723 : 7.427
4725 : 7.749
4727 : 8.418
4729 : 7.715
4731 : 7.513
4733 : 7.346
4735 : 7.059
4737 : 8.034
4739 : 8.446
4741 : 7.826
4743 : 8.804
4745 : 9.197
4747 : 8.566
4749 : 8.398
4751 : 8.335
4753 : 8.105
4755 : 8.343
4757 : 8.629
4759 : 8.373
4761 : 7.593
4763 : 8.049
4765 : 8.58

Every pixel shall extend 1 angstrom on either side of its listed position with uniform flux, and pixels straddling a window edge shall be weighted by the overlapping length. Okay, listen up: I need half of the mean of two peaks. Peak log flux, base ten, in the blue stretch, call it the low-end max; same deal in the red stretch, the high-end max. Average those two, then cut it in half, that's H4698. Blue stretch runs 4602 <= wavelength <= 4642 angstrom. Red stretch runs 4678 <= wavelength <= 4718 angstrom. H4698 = 0.457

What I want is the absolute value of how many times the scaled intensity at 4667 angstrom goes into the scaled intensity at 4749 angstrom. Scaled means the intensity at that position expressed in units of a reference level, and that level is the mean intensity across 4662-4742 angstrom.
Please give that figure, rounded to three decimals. 1.166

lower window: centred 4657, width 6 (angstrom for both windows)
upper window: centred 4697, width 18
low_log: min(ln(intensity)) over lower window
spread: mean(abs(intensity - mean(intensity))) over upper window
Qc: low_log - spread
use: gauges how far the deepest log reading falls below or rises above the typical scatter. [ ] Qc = 1.88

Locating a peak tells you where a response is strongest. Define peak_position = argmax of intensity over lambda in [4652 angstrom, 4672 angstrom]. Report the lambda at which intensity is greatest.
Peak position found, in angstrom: 4655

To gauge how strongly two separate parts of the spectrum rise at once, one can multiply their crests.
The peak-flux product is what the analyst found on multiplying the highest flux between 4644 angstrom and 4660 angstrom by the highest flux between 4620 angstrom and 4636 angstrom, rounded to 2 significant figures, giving 73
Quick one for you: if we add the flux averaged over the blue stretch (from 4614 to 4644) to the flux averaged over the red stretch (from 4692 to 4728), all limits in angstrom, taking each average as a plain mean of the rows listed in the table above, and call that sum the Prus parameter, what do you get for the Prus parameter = 15.5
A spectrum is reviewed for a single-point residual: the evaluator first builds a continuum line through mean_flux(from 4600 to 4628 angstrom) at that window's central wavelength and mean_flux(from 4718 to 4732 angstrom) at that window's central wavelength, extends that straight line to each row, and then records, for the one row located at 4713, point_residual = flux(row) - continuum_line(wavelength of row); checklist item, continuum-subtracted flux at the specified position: -1.1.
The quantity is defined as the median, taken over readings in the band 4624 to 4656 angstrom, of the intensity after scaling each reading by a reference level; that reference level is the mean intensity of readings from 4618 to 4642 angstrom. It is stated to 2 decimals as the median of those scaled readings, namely 0.99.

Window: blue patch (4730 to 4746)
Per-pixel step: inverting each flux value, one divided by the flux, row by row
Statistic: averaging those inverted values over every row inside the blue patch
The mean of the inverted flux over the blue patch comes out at 0.1255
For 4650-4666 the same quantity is 0.1254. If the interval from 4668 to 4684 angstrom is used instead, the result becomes 0.1354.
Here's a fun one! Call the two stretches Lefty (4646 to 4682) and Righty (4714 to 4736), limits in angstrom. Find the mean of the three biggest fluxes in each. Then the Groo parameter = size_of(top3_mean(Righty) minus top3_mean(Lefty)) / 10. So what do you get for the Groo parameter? 0.025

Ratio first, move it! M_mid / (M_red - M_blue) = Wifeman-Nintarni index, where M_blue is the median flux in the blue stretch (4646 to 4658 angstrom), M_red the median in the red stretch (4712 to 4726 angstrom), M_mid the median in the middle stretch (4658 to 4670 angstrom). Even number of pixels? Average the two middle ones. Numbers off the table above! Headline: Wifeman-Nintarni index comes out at -49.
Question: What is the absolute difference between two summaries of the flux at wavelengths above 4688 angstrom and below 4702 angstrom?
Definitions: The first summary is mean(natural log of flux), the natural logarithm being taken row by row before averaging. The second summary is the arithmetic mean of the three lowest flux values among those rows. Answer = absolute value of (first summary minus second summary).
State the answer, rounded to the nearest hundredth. 5.13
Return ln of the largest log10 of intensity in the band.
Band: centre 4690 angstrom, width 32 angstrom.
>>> -0.111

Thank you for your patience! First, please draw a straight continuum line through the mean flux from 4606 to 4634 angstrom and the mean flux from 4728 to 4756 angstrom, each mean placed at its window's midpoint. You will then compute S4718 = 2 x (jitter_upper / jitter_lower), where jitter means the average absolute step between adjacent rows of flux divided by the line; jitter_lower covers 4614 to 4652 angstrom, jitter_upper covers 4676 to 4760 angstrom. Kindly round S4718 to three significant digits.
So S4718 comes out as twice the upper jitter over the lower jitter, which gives 1.96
